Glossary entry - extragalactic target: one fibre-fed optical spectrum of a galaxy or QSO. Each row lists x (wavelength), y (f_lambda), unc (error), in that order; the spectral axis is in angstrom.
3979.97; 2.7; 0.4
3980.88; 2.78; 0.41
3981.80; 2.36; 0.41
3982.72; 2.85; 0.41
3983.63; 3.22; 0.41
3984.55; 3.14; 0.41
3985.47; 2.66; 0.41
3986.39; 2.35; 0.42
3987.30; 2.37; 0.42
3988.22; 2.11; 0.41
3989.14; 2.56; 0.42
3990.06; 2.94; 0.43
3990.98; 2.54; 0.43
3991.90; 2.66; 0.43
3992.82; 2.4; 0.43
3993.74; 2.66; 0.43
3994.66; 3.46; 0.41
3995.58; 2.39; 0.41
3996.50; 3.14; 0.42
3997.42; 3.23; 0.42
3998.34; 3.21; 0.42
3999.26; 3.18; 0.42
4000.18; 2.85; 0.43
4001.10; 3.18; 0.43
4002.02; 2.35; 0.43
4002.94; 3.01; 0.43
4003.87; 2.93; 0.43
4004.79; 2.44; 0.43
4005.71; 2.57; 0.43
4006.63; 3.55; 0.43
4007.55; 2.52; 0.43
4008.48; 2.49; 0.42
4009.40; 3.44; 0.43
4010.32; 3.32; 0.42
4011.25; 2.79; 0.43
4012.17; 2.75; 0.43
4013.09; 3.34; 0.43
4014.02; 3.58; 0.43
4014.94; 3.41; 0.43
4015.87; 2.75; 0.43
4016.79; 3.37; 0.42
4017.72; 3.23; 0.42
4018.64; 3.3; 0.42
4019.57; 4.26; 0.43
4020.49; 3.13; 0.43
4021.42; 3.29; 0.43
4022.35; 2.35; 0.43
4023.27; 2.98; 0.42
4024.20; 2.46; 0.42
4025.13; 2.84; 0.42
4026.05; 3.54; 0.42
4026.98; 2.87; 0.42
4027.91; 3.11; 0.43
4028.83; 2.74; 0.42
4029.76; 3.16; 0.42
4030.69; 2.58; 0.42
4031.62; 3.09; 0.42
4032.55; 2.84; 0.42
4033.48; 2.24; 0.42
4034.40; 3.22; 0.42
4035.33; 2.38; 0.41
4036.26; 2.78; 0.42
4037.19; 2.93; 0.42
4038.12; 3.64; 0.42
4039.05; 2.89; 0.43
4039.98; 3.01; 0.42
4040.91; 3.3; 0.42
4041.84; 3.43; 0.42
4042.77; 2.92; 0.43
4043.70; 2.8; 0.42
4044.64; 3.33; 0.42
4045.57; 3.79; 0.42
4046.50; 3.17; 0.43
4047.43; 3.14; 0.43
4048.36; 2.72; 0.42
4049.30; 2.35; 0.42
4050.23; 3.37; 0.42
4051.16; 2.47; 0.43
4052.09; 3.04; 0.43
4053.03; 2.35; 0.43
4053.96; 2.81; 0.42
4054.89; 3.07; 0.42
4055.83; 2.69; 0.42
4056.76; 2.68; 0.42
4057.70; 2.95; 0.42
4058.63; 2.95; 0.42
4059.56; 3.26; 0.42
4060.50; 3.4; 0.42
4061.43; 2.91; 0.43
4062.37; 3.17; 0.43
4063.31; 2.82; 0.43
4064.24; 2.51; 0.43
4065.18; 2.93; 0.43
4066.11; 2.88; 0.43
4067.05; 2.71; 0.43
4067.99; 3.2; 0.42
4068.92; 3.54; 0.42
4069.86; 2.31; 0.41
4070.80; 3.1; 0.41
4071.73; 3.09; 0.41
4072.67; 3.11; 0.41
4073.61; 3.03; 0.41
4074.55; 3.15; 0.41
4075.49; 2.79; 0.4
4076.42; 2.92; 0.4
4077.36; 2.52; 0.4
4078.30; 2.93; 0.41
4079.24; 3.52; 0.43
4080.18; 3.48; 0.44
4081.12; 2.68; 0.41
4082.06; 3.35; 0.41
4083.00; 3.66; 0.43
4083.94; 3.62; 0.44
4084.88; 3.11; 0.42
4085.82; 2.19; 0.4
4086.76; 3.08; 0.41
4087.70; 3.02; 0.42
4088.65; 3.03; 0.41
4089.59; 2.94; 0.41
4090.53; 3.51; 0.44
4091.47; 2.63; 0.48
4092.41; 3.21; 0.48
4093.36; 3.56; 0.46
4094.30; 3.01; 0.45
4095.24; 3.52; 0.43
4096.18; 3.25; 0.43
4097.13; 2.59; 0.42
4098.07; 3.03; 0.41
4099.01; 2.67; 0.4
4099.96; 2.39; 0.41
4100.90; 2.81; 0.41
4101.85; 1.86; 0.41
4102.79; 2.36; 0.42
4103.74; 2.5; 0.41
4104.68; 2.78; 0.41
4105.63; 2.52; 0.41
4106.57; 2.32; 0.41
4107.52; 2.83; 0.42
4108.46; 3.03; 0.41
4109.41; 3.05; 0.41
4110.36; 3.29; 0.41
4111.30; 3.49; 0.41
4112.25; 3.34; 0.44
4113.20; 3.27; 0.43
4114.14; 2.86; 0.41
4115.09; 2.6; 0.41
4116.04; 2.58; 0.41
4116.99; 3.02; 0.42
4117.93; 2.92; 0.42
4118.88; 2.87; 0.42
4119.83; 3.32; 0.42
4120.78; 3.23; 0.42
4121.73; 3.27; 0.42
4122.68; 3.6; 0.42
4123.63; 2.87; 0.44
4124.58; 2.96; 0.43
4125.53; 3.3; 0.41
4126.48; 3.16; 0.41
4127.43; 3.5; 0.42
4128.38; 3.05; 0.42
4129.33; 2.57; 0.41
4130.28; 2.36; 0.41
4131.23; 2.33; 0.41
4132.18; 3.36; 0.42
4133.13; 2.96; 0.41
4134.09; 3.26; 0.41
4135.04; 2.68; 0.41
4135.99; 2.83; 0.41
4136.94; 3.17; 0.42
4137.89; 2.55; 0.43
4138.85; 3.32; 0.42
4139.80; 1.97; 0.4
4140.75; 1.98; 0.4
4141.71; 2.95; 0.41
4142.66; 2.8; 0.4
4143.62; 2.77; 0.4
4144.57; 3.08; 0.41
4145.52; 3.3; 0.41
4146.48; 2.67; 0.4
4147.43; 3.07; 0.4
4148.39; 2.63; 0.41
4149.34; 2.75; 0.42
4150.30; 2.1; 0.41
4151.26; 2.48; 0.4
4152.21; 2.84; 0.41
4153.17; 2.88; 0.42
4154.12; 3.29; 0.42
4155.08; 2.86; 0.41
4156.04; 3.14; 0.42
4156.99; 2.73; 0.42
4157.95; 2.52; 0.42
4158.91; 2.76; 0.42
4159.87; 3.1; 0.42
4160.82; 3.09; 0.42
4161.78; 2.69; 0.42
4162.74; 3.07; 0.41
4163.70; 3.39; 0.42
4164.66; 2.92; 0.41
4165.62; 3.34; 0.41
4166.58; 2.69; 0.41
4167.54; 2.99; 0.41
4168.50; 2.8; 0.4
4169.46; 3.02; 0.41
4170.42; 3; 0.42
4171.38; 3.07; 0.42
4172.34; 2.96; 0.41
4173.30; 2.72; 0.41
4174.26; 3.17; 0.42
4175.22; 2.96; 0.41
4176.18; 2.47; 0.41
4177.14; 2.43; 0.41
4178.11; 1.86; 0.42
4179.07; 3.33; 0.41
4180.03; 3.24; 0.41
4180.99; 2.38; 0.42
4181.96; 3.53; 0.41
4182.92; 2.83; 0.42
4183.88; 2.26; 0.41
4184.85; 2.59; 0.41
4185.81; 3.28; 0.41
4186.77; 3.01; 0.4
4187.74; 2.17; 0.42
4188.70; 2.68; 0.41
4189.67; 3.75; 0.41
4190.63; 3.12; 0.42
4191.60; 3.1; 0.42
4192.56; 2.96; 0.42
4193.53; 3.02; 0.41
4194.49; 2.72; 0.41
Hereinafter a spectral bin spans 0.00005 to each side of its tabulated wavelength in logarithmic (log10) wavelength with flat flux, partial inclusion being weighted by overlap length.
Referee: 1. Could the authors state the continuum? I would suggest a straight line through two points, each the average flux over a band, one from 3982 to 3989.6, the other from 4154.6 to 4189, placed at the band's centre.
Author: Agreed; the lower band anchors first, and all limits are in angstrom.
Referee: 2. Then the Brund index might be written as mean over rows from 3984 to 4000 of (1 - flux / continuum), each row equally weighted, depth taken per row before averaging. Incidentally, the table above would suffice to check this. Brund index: -0.04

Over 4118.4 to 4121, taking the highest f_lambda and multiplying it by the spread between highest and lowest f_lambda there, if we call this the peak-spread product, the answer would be 1.5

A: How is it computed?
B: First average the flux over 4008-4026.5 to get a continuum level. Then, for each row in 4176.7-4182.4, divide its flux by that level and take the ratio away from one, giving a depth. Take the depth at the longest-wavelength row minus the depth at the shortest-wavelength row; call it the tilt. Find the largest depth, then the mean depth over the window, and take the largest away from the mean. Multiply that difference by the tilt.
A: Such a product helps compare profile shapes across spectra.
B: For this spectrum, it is 0.10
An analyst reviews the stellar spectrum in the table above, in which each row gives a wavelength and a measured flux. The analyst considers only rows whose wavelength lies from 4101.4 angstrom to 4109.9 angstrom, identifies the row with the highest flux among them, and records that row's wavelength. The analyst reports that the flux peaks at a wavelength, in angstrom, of 4109.41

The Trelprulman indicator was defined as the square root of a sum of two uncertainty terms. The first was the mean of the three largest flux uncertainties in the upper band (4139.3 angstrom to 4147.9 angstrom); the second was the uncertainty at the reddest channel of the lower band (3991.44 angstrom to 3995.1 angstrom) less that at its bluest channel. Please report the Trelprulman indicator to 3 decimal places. 0.624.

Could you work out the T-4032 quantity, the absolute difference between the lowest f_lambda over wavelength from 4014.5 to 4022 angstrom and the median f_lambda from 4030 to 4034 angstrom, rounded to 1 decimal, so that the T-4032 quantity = 0.0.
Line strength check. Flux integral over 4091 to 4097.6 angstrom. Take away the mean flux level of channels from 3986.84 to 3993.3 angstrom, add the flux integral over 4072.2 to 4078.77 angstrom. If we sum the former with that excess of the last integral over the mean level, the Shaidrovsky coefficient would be 37.2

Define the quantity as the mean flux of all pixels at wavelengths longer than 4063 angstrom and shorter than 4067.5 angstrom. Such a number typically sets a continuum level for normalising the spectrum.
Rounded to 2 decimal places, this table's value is 2.77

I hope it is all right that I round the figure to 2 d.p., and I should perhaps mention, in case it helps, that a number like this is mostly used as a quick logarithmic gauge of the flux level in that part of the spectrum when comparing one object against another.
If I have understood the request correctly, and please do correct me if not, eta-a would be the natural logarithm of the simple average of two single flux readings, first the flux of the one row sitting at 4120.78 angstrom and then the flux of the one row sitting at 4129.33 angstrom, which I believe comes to 1.06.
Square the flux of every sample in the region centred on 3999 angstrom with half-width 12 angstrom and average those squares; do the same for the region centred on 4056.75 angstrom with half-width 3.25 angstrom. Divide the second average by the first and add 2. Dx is 3.05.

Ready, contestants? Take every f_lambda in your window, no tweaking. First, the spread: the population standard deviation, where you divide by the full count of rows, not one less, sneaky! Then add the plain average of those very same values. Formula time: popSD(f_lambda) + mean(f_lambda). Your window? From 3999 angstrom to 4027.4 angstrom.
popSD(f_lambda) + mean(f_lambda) 3.47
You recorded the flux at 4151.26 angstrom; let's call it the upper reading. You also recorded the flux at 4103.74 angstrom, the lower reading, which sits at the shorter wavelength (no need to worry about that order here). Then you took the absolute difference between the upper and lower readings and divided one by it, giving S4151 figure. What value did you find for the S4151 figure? 50.0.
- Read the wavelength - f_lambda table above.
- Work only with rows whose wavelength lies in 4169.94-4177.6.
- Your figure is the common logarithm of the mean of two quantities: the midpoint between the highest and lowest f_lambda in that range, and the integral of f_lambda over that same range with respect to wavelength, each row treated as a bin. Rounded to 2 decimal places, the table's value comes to 1.09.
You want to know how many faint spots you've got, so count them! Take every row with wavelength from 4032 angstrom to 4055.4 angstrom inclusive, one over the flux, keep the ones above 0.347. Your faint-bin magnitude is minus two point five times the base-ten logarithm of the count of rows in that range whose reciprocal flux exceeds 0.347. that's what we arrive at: -2.50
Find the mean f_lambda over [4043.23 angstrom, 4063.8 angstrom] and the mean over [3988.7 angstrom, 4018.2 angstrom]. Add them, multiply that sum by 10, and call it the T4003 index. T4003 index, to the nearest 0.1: 59.1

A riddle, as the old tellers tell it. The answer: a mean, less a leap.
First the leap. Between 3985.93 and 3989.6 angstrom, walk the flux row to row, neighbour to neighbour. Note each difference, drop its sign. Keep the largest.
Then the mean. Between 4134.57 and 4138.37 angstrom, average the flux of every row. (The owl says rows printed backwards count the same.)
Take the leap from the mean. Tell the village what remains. 2.36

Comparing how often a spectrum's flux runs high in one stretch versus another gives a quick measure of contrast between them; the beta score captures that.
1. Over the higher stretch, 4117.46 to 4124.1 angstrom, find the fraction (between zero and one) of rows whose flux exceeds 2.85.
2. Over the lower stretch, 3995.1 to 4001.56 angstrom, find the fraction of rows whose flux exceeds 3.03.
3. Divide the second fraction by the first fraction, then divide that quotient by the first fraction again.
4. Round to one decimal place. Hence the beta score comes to 0.7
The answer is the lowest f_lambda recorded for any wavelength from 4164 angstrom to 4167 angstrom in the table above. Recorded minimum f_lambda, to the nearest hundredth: 2.69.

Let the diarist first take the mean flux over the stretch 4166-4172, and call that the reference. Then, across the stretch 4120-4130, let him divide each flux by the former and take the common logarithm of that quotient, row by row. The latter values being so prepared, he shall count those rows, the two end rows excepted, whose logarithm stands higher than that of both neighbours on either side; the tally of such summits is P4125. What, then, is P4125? 3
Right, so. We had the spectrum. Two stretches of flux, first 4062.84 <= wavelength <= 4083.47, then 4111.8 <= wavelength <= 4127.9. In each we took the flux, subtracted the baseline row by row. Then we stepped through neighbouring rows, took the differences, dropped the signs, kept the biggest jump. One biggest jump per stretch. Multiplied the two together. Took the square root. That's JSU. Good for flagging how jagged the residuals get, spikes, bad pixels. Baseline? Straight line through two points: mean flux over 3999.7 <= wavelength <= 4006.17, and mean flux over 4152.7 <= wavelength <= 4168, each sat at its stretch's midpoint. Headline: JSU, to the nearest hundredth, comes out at 0.95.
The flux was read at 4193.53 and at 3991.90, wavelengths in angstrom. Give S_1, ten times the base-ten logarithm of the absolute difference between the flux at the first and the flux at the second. -4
